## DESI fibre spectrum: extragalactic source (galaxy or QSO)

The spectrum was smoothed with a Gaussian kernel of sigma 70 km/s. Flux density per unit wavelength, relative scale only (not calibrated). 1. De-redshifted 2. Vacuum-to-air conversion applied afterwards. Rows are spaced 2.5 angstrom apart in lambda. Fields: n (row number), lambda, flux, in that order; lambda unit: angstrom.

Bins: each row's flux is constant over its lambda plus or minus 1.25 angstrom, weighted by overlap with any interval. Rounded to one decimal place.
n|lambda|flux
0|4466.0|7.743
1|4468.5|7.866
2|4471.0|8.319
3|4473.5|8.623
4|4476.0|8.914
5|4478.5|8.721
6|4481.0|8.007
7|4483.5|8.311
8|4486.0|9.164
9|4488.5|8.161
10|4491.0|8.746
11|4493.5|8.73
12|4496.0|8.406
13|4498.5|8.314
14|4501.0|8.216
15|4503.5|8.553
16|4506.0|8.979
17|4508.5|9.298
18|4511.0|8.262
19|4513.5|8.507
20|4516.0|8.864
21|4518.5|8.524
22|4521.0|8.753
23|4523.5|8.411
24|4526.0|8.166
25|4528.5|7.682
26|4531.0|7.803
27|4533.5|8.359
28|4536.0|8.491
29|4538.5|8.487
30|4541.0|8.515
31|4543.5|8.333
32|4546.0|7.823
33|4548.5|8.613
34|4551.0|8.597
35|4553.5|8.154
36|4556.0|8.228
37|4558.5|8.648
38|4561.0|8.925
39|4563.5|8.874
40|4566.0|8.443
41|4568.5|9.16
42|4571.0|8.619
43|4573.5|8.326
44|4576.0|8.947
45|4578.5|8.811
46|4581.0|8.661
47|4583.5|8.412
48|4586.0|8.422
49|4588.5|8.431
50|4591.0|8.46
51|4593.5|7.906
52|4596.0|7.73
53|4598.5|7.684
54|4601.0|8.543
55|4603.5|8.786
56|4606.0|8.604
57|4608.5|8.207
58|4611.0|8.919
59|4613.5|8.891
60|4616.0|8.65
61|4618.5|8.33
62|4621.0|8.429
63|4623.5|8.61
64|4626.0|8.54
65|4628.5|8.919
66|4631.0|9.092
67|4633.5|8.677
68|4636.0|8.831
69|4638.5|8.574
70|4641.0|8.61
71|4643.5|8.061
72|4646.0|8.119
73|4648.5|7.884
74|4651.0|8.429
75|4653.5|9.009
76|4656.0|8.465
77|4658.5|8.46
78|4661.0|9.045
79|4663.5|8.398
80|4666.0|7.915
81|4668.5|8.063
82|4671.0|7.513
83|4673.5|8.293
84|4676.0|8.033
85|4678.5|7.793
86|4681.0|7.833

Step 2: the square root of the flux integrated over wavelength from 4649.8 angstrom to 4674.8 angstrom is 14.5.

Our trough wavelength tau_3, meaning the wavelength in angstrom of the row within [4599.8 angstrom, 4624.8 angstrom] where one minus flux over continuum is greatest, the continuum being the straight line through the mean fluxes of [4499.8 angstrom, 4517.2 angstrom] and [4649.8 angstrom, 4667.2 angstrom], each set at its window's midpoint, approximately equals 4608.5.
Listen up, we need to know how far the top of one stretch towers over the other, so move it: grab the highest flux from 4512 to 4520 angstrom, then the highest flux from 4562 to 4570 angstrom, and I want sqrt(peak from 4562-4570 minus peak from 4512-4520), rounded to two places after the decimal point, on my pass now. 0.54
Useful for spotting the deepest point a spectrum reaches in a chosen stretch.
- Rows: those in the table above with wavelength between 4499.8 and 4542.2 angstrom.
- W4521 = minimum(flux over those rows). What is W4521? 7.682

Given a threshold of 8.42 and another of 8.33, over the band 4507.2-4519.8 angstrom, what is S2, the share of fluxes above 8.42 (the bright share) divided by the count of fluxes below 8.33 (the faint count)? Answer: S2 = 0.80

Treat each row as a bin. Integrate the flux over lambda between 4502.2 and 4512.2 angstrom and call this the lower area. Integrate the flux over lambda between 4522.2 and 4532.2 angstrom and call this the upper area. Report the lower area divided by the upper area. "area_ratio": 1.09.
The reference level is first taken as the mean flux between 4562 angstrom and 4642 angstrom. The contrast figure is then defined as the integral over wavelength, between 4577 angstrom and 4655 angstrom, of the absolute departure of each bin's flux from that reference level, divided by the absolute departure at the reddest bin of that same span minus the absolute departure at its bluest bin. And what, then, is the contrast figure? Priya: 109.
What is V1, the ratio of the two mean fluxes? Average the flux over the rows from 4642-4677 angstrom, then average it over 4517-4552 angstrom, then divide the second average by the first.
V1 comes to 1.01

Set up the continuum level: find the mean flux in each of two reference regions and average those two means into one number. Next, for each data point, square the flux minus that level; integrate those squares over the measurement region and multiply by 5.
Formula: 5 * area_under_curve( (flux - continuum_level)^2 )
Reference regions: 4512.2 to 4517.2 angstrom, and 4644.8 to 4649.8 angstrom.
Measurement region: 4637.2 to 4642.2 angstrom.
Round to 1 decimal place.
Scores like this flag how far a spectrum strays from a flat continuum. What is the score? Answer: 1.6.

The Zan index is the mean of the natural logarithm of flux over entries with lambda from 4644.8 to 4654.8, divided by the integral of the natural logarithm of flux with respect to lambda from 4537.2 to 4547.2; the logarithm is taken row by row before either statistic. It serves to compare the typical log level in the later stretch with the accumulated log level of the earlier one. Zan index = 0.100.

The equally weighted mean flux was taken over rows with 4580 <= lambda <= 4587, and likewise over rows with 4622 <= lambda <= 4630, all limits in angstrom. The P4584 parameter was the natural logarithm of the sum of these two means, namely 2.84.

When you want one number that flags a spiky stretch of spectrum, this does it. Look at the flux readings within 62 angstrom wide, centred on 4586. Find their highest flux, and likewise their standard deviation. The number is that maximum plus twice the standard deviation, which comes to 9.9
